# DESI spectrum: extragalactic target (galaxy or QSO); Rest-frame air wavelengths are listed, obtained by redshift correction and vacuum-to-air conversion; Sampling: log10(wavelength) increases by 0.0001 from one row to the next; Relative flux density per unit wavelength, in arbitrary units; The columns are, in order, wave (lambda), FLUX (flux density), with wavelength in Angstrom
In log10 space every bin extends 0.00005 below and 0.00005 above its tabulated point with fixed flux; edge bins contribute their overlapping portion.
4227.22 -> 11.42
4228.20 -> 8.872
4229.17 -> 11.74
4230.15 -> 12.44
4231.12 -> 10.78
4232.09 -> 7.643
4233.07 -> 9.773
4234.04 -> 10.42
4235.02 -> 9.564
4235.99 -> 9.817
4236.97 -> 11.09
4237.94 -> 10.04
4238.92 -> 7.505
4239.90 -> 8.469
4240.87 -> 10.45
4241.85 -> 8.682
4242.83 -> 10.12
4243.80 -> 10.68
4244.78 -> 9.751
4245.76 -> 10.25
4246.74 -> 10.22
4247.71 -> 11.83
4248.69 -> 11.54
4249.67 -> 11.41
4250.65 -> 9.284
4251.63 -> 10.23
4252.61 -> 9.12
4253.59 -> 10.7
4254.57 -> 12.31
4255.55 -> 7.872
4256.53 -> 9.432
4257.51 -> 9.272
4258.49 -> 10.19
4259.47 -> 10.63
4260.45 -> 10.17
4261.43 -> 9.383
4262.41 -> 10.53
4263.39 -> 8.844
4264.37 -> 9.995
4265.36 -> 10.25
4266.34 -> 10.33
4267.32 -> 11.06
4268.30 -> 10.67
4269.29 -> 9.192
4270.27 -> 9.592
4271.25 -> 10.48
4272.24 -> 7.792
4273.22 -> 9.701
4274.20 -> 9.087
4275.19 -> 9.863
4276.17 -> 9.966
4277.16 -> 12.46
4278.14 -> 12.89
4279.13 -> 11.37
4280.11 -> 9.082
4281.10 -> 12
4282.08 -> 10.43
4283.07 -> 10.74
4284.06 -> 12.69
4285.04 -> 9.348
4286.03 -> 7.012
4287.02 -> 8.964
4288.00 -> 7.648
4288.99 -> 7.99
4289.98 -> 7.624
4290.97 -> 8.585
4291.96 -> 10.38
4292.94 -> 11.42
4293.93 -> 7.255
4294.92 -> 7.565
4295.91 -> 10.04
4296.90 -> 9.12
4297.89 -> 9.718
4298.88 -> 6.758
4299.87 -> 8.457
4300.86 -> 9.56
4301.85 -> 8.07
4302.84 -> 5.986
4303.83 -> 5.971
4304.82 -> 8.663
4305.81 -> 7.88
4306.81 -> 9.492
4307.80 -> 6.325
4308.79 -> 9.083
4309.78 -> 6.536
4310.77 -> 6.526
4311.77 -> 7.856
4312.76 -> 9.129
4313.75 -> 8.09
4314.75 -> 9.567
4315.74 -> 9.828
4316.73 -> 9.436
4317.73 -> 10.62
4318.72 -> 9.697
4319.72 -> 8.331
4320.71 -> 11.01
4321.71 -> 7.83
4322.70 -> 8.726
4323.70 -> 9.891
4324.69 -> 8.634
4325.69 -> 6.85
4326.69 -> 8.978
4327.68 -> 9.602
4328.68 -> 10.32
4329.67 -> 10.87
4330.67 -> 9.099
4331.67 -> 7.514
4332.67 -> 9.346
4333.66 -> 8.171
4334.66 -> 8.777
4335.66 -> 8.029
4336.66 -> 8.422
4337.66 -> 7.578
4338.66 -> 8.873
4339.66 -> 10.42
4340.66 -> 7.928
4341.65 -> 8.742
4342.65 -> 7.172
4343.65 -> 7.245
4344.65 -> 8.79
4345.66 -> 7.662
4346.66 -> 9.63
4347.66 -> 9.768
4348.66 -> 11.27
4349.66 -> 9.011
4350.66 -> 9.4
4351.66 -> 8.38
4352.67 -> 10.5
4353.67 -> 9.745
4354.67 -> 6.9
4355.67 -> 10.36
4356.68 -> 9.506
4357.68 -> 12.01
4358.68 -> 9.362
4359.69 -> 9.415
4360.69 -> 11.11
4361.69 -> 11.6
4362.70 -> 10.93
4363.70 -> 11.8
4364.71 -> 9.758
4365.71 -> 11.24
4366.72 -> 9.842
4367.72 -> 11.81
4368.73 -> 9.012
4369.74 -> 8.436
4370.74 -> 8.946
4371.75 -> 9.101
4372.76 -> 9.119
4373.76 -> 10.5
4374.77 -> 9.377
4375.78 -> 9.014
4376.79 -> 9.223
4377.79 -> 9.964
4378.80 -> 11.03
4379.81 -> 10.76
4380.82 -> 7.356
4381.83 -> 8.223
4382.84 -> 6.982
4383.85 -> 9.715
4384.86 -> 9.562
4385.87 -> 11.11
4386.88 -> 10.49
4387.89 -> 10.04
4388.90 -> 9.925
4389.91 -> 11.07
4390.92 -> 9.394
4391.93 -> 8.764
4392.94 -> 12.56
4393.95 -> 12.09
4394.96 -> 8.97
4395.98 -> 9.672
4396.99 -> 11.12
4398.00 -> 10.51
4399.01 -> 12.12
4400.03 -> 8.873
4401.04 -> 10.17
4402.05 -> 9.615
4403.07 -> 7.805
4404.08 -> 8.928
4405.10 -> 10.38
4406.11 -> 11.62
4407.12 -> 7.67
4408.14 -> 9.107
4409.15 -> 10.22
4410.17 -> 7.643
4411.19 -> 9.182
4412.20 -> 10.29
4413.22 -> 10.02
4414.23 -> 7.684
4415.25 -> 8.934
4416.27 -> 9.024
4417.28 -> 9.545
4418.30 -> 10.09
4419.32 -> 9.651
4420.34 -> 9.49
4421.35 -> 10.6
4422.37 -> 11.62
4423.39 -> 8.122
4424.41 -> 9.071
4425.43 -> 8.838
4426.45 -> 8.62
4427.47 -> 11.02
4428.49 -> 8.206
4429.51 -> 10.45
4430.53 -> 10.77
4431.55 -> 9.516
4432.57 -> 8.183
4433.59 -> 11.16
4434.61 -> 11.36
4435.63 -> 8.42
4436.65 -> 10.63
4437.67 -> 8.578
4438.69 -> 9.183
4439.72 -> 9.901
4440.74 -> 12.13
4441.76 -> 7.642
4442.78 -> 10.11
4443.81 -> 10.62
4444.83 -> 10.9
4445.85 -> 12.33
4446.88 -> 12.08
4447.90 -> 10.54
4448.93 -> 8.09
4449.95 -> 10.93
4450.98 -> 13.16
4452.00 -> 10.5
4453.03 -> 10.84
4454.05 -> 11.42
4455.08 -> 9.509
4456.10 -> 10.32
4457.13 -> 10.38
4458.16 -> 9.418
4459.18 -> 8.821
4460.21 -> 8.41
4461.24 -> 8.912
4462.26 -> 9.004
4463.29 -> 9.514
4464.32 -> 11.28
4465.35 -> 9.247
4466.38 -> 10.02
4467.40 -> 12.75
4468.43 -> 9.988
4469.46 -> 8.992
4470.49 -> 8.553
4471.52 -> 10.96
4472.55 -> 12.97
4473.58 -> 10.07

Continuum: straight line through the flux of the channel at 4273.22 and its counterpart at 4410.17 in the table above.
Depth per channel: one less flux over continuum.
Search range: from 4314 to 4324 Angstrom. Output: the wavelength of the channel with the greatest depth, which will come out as 4321.71 Angstrom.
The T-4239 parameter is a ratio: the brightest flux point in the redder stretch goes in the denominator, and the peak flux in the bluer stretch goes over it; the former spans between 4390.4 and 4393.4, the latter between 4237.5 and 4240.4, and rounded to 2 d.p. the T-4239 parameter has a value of 0.80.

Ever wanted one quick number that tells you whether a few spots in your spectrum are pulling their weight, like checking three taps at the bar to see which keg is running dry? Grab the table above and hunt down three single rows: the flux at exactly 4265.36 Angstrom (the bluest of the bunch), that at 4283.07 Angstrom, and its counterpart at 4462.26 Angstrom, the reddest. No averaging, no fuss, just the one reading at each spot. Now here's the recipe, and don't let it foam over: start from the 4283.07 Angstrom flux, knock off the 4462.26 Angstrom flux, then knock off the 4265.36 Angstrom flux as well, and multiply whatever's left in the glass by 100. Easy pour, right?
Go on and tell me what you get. -851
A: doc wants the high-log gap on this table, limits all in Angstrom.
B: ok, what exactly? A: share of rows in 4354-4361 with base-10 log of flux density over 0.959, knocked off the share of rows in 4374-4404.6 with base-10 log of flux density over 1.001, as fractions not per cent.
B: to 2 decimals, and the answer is -0.46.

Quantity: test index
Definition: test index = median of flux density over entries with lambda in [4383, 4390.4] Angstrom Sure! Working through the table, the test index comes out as 10.0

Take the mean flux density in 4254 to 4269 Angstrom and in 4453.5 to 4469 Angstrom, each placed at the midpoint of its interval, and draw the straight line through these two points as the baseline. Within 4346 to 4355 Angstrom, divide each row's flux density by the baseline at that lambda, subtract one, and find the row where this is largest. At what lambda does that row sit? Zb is 4348.66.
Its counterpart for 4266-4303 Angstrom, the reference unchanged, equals 4278.14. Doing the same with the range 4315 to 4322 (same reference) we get 4320.71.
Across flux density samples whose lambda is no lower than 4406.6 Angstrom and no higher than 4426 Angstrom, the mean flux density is 9.3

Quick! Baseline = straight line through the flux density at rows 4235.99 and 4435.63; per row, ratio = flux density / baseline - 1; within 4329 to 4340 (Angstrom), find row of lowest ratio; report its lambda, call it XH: 4331.67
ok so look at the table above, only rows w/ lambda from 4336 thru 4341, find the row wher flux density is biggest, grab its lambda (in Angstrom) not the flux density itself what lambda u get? 4339.66 Angstrom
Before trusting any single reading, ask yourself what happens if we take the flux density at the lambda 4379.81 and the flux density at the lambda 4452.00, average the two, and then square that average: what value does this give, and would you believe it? 113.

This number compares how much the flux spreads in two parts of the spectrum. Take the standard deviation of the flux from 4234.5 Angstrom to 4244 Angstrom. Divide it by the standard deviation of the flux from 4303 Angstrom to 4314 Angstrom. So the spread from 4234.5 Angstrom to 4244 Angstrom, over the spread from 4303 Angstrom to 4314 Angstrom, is 0.88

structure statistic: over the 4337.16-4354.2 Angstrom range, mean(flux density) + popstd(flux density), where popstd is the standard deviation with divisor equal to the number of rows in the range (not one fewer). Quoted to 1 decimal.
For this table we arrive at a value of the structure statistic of 10.1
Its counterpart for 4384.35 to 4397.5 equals 11.5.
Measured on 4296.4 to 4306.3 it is 9.3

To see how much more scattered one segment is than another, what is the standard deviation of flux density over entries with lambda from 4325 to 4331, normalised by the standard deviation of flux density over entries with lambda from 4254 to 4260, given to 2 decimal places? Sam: 0.94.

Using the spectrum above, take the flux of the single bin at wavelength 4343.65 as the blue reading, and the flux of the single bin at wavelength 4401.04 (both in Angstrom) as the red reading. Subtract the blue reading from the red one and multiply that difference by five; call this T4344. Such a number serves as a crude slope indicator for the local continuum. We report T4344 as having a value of 15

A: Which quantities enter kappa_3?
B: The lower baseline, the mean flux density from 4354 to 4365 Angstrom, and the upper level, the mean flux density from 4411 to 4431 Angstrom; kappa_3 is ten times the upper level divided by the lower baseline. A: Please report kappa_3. 9.3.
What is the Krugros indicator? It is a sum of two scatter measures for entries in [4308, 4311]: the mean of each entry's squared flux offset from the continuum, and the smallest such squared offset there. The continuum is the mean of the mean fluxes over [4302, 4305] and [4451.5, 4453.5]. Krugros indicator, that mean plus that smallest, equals 3.5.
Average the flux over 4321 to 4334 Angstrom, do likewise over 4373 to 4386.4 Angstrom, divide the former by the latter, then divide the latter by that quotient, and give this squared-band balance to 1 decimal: 10.0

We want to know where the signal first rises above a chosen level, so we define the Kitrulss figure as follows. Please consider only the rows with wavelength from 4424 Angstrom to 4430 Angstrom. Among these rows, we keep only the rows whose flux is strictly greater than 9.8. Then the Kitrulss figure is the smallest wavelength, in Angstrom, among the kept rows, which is 4427.47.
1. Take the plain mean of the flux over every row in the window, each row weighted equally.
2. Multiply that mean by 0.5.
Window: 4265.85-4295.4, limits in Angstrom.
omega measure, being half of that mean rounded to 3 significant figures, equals 4.89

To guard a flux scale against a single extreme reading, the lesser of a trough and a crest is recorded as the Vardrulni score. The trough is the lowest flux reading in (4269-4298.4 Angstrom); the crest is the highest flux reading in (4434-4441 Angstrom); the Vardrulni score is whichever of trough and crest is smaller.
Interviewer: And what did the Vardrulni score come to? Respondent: 7.0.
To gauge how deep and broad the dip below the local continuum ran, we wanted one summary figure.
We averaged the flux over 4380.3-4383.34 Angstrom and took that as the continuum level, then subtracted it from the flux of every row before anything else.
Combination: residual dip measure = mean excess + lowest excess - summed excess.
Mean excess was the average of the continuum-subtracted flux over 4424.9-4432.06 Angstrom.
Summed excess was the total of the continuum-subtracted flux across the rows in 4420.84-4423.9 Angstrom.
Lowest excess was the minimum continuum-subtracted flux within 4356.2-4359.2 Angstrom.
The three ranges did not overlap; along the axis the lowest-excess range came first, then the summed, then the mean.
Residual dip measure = -3.8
